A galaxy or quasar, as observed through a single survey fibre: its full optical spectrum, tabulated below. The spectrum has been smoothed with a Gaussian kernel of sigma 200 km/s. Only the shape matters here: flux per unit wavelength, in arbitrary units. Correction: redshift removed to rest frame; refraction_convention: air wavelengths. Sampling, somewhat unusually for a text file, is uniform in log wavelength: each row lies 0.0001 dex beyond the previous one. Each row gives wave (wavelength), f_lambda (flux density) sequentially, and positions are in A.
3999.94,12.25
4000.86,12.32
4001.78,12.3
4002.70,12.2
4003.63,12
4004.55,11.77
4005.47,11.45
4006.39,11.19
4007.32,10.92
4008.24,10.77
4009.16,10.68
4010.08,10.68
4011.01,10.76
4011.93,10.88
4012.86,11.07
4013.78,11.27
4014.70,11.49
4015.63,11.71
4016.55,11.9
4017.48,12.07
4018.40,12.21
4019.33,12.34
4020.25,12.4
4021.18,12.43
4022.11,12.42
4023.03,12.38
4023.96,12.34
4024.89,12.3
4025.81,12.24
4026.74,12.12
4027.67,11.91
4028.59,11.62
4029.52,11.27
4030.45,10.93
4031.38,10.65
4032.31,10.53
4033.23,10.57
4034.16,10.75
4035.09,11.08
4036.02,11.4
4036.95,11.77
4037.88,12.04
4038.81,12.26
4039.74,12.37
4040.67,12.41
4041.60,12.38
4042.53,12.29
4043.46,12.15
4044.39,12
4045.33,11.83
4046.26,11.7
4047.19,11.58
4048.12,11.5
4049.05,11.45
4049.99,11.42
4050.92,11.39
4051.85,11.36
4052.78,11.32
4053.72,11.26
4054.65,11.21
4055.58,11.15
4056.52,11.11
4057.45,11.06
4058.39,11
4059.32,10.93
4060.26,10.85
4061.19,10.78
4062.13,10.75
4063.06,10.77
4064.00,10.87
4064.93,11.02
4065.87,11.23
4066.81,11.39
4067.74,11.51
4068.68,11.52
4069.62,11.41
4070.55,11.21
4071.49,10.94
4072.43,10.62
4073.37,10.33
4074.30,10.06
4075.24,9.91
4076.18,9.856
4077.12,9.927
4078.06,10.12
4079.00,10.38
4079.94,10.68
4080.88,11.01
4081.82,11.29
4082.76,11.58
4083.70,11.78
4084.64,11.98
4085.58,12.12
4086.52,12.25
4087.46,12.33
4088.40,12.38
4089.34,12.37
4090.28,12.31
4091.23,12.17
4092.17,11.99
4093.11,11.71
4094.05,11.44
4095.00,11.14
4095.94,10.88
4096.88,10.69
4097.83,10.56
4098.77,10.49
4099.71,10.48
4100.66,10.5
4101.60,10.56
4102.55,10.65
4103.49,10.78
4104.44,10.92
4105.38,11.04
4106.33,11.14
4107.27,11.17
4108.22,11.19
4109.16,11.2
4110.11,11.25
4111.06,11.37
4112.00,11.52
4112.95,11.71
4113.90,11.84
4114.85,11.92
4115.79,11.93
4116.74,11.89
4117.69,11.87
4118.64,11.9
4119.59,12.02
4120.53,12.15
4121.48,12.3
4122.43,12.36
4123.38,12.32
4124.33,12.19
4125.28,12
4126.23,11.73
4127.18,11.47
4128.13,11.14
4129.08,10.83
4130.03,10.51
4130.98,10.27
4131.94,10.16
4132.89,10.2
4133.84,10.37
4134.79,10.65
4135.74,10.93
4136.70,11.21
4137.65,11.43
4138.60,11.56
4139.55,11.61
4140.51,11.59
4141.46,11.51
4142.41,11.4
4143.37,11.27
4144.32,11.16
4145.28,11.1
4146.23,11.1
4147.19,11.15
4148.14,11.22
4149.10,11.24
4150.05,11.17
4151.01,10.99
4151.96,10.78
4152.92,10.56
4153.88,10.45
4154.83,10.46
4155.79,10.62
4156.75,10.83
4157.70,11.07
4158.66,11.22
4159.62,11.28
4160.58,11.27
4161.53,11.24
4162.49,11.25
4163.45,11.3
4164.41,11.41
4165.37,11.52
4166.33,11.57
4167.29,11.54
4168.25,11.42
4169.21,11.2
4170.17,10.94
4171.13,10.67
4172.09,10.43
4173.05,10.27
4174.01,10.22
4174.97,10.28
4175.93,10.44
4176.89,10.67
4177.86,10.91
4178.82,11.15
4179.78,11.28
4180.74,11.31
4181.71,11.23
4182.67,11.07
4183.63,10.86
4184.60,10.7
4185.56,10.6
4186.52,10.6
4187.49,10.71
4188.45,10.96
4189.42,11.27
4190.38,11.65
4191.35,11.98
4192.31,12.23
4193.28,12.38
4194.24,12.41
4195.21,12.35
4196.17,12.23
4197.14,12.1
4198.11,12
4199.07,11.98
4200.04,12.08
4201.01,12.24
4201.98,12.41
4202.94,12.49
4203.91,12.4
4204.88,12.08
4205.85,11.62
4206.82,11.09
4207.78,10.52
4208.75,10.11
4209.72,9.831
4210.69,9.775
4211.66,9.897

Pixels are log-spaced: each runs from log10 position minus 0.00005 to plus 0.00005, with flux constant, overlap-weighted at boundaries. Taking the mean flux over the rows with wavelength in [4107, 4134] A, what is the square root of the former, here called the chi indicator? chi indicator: 3.39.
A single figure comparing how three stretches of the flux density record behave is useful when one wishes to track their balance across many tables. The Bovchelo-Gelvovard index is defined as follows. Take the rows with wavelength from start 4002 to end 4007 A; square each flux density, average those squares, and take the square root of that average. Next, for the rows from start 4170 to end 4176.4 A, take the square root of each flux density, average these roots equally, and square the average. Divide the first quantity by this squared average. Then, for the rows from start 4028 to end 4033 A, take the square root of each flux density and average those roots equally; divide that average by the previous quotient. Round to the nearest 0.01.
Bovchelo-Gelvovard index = 2.96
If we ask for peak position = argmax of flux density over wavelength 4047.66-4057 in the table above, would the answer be 4048.12 A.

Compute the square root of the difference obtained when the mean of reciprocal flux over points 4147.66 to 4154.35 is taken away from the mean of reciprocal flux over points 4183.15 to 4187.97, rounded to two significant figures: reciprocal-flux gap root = 0.043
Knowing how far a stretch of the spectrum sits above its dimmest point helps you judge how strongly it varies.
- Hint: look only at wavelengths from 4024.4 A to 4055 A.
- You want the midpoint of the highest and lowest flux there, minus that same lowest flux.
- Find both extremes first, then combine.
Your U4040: 0.94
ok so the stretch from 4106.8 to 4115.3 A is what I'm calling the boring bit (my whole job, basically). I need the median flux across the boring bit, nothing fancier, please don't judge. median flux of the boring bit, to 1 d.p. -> 11.4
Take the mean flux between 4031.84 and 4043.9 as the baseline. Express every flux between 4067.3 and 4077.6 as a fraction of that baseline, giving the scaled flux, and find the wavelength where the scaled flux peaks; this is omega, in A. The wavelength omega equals 4068.68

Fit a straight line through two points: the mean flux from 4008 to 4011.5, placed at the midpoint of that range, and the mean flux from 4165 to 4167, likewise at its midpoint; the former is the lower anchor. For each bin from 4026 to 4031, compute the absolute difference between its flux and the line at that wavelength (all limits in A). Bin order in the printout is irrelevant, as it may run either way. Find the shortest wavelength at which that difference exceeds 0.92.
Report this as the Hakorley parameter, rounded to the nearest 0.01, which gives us 4026.74 A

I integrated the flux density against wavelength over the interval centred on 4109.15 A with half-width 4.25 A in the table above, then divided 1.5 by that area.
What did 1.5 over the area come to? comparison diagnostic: 0.016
